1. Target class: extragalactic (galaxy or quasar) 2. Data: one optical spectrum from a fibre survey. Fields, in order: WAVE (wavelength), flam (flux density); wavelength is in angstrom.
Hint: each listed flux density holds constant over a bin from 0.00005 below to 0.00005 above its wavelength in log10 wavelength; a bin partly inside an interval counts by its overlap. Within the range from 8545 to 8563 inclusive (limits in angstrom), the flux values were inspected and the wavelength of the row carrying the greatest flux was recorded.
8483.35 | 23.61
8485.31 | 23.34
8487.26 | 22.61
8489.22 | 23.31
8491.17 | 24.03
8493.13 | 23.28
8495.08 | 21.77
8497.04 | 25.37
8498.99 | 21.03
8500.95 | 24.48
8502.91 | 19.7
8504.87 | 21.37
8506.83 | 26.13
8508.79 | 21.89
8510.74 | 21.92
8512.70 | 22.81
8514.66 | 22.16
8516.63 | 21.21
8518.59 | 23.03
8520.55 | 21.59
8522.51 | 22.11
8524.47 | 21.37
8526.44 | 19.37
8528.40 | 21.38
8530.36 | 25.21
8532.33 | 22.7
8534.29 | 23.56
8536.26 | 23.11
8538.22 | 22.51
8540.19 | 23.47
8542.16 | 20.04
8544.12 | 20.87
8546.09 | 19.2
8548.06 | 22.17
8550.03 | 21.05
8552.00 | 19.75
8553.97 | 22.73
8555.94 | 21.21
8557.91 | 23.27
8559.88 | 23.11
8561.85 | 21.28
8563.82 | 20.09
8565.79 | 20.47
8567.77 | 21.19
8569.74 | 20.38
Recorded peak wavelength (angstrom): 8557.91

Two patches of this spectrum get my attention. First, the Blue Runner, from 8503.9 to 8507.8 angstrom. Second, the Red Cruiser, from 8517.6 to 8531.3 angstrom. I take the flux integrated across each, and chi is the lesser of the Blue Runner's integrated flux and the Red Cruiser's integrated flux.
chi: 93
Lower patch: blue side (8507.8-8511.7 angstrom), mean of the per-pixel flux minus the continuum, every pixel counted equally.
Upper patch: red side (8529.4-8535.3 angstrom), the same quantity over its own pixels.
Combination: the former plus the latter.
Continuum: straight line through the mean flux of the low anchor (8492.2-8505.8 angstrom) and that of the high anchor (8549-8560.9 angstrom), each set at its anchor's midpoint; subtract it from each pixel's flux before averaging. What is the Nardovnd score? 1.3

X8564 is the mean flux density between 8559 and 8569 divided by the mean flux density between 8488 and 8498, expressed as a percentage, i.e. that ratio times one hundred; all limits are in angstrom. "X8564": 90.1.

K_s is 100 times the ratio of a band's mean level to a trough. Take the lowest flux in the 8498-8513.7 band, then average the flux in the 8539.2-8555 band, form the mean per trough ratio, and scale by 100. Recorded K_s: 107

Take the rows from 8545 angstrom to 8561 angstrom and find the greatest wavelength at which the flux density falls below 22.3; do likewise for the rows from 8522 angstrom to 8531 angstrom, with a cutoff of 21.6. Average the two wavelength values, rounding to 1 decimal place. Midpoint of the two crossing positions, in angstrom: 8542.2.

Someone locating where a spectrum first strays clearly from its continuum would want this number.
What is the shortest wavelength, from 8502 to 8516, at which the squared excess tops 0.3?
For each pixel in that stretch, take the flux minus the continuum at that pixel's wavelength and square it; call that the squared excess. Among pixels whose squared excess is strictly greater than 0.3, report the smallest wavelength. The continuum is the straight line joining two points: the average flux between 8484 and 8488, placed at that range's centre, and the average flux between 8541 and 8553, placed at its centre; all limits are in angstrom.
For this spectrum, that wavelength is 8502.91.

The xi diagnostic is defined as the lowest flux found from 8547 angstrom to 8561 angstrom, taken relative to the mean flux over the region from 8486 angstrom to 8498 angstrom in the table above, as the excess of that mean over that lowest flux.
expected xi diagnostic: 3.6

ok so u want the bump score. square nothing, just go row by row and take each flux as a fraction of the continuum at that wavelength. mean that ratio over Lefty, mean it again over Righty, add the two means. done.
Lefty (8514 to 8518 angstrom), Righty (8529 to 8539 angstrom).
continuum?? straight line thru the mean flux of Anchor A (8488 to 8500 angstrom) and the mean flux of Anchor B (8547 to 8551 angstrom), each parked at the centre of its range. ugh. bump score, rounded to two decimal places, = 2.03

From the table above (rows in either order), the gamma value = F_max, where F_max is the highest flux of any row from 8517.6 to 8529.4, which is 23.03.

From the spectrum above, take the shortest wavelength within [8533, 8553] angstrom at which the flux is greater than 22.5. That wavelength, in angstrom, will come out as 8534.29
